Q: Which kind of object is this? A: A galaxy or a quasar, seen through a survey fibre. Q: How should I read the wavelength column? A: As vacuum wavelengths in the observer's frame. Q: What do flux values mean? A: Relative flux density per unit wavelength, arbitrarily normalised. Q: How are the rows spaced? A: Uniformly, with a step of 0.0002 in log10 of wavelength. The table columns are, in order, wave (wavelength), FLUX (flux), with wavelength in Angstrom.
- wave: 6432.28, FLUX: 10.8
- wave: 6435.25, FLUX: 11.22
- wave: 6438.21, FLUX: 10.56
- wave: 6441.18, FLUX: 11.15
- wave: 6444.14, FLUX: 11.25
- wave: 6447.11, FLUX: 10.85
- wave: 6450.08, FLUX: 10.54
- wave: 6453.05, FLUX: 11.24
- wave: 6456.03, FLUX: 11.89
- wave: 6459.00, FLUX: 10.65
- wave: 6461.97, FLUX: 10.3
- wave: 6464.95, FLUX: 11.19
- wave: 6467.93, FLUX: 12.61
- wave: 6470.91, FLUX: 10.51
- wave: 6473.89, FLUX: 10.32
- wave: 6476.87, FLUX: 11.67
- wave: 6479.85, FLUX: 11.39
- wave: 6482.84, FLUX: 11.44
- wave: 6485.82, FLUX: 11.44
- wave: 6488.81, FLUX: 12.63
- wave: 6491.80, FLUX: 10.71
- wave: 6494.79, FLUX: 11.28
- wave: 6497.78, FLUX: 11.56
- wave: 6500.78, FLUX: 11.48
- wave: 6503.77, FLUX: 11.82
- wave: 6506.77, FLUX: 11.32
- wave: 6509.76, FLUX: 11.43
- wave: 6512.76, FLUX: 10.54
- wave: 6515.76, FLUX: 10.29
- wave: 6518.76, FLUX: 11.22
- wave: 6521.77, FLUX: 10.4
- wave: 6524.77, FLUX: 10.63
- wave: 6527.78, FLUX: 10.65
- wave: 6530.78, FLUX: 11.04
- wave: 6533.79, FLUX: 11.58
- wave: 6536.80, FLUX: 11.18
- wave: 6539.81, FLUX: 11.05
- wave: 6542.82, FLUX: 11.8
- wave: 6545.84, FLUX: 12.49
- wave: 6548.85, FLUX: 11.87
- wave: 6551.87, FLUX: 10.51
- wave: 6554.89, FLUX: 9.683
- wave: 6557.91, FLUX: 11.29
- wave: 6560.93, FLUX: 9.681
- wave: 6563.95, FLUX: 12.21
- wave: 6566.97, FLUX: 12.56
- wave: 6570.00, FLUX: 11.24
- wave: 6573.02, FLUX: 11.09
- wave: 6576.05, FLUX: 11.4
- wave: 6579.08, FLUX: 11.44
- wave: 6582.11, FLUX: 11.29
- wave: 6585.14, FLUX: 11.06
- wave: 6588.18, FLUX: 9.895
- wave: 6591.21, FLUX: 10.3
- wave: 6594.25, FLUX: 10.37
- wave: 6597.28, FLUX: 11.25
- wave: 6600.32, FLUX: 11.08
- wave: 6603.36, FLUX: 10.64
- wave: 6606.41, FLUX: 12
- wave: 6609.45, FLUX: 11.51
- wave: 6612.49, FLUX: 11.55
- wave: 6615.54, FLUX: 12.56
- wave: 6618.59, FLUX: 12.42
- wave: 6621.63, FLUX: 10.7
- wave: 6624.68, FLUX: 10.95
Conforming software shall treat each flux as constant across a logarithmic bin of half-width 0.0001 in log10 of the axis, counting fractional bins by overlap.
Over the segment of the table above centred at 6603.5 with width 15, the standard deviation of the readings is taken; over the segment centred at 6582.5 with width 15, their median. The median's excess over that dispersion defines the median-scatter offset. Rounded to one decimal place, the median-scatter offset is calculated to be 10.8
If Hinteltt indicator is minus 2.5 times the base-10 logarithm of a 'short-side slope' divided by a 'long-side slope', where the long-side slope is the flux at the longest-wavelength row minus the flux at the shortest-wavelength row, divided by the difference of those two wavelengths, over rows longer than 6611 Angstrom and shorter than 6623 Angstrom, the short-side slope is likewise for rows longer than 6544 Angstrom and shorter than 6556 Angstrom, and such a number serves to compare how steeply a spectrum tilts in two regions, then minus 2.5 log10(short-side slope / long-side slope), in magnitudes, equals -1.3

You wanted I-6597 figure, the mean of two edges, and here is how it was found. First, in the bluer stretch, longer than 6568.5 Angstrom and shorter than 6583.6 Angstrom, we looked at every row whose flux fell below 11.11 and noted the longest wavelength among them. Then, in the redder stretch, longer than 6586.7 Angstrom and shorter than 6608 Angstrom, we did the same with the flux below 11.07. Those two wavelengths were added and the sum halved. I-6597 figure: 6588.2 Angstrom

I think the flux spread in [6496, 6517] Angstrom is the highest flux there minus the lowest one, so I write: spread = 1.53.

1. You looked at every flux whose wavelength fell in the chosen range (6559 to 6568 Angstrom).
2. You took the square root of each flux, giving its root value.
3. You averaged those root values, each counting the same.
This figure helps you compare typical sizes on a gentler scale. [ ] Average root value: 3.38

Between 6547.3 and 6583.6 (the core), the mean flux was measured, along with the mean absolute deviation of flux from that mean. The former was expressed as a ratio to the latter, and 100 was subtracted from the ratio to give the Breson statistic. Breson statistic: -82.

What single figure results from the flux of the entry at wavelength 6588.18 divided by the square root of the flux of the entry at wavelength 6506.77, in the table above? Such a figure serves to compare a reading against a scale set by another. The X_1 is 2.94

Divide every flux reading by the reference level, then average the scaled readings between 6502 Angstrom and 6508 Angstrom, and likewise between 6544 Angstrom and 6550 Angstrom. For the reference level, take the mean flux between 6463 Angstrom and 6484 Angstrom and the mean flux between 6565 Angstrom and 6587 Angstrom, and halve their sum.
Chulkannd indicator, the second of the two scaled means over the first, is 1.05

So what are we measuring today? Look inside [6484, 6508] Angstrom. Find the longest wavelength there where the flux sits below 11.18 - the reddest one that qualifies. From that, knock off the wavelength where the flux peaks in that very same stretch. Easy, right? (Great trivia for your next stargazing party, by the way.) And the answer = 3.0 Angstrom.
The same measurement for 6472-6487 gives -3.0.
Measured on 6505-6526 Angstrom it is 15.0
